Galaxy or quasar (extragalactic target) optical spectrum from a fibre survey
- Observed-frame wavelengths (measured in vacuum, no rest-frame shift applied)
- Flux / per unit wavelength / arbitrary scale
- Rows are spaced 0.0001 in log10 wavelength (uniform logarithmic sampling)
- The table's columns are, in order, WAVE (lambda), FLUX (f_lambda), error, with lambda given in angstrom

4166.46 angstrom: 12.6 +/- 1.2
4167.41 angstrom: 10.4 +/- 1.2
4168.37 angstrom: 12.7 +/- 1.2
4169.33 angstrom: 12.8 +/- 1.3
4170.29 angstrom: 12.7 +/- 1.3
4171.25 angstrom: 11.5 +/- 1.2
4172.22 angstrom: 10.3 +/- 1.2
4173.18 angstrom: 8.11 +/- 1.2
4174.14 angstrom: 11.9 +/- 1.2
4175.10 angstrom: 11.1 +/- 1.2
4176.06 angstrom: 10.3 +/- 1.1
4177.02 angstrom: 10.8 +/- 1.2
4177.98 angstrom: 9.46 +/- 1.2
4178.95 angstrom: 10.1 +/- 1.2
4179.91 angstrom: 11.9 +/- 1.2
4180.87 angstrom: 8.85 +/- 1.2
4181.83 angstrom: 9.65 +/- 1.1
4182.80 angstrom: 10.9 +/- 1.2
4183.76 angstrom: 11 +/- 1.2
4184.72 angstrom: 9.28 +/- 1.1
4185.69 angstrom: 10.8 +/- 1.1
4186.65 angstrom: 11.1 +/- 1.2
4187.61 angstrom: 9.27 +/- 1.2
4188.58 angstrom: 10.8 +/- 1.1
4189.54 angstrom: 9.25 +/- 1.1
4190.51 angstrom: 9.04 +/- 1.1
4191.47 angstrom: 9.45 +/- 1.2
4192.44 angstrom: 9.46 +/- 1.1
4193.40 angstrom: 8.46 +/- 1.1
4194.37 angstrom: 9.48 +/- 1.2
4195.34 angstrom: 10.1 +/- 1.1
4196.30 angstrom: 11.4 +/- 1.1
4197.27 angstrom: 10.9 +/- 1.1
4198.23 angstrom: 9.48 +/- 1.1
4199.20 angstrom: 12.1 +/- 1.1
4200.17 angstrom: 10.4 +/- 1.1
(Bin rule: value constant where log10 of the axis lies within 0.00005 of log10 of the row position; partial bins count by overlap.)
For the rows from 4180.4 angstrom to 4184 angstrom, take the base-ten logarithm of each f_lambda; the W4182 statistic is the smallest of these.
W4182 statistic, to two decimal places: 0.95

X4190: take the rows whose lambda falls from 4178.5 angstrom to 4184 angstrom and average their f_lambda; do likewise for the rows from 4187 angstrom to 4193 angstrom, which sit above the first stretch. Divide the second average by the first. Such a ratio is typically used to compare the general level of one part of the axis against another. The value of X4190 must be 0.92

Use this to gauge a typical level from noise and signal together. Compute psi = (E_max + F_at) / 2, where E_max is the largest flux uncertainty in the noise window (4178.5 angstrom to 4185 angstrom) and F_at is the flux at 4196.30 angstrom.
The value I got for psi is 6.3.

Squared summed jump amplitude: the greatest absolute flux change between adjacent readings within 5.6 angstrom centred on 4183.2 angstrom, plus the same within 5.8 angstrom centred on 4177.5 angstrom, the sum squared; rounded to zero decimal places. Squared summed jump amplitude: 12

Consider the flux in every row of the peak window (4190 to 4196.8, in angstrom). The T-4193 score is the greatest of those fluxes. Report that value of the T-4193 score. 11.4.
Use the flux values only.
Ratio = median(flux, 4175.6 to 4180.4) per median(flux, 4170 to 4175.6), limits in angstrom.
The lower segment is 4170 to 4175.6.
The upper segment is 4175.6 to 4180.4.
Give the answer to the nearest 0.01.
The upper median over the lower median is 0.91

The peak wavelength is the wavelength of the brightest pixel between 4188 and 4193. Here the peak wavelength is 4188.58 angstrom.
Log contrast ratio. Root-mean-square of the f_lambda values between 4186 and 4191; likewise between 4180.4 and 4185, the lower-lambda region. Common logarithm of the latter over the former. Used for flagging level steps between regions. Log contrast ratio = 0.002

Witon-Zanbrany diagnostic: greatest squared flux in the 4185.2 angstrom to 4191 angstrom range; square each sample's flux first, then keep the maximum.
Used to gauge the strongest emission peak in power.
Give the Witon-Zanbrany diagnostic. 123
